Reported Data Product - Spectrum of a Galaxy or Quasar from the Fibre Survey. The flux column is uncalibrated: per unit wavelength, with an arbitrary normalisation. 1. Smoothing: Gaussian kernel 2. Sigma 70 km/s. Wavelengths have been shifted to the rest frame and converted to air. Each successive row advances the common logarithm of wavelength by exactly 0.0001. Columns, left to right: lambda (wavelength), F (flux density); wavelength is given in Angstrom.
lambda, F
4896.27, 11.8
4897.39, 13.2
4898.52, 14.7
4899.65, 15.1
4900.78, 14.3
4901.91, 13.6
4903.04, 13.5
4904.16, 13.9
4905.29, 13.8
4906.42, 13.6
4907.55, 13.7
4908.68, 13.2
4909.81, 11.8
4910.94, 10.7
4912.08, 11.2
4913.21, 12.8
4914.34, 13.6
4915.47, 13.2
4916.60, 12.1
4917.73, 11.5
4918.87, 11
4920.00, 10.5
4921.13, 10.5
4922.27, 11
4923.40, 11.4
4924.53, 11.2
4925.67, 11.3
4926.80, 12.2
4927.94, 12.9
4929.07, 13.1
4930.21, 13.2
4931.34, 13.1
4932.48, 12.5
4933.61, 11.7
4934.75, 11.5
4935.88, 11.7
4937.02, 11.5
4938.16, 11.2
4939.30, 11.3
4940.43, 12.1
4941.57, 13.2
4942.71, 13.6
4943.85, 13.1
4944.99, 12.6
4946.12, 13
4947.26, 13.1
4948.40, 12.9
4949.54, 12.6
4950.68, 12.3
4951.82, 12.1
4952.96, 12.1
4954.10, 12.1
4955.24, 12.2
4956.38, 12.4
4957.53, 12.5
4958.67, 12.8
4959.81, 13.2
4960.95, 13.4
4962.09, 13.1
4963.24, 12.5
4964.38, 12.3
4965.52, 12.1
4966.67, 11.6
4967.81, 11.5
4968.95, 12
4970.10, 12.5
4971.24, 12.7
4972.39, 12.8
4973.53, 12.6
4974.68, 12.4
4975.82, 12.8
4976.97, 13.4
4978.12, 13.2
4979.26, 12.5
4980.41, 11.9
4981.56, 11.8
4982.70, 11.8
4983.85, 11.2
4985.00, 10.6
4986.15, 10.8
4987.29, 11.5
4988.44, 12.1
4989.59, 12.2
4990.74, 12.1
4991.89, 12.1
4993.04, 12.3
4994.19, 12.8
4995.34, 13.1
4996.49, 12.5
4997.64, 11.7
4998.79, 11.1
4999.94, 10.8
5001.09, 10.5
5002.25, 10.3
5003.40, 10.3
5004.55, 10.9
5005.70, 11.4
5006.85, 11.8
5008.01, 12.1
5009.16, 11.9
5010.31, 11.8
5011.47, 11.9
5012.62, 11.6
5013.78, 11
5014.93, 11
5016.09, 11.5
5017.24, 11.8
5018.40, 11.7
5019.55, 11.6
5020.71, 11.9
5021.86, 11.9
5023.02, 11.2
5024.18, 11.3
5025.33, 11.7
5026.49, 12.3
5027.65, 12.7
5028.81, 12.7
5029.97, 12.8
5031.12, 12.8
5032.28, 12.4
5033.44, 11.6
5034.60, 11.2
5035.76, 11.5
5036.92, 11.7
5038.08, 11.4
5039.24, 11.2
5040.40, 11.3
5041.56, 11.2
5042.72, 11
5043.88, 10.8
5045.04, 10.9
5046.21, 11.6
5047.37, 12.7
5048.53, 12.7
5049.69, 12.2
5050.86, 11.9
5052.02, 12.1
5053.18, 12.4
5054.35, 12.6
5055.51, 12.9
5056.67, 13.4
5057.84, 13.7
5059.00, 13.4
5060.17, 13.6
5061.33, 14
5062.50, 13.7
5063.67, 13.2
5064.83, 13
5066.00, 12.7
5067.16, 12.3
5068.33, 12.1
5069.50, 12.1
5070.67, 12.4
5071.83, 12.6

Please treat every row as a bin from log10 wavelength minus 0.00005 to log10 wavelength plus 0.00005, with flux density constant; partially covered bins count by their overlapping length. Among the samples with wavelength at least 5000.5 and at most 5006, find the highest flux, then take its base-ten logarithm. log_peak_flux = 1.06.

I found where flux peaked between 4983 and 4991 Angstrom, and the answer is 4989.59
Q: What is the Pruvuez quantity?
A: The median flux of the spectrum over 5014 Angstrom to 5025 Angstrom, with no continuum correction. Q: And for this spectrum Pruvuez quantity 11.60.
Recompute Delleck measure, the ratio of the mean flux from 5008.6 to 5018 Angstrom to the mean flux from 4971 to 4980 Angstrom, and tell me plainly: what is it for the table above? 0.90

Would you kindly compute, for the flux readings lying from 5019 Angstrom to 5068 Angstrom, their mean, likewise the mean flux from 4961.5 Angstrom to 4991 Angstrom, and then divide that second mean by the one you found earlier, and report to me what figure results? 0.99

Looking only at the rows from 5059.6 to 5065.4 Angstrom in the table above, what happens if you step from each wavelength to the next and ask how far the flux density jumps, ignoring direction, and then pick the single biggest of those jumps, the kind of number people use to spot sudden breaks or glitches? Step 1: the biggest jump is 0.50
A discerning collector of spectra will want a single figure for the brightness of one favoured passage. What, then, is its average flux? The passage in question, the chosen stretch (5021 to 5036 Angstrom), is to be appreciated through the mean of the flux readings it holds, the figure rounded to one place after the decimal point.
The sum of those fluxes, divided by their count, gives 12.0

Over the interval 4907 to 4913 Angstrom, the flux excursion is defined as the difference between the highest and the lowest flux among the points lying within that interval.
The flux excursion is 3.0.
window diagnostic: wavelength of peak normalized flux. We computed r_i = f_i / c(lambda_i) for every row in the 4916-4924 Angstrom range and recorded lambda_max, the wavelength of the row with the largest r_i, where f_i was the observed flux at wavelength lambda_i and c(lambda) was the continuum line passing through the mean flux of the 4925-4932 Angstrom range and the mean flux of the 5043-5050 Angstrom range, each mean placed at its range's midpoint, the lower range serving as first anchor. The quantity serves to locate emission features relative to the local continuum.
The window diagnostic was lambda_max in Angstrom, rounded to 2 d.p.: 4916.60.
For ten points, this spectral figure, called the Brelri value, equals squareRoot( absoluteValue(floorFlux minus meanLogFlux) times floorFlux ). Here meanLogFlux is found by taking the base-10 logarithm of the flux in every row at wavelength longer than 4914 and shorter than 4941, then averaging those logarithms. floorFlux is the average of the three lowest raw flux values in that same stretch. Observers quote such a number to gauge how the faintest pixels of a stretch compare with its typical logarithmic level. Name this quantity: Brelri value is 10.1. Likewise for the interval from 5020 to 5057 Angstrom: 10.3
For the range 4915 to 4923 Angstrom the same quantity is 10.1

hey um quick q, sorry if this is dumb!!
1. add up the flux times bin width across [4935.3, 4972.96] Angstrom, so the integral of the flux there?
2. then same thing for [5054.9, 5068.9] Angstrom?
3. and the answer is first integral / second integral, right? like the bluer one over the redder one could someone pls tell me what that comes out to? 2.5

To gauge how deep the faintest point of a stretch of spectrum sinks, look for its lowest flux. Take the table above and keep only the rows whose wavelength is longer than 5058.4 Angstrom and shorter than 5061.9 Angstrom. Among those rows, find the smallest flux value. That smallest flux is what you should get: 13.4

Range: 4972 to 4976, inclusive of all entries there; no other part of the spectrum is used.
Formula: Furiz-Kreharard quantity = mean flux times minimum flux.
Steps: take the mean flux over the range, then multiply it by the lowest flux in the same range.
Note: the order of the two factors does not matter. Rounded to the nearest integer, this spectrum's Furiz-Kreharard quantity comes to 157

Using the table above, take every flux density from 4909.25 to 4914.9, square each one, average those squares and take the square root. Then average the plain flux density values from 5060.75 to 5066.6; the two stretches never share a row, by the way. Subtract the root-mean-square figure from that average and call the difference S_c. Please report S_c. 1.3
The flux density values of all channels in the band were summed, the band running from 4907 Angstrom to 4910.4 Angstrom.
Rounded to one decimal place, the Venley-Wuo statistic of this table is 38.7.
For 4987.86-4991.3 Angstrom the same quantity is 36.4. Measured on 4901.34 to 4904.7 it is 41.0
